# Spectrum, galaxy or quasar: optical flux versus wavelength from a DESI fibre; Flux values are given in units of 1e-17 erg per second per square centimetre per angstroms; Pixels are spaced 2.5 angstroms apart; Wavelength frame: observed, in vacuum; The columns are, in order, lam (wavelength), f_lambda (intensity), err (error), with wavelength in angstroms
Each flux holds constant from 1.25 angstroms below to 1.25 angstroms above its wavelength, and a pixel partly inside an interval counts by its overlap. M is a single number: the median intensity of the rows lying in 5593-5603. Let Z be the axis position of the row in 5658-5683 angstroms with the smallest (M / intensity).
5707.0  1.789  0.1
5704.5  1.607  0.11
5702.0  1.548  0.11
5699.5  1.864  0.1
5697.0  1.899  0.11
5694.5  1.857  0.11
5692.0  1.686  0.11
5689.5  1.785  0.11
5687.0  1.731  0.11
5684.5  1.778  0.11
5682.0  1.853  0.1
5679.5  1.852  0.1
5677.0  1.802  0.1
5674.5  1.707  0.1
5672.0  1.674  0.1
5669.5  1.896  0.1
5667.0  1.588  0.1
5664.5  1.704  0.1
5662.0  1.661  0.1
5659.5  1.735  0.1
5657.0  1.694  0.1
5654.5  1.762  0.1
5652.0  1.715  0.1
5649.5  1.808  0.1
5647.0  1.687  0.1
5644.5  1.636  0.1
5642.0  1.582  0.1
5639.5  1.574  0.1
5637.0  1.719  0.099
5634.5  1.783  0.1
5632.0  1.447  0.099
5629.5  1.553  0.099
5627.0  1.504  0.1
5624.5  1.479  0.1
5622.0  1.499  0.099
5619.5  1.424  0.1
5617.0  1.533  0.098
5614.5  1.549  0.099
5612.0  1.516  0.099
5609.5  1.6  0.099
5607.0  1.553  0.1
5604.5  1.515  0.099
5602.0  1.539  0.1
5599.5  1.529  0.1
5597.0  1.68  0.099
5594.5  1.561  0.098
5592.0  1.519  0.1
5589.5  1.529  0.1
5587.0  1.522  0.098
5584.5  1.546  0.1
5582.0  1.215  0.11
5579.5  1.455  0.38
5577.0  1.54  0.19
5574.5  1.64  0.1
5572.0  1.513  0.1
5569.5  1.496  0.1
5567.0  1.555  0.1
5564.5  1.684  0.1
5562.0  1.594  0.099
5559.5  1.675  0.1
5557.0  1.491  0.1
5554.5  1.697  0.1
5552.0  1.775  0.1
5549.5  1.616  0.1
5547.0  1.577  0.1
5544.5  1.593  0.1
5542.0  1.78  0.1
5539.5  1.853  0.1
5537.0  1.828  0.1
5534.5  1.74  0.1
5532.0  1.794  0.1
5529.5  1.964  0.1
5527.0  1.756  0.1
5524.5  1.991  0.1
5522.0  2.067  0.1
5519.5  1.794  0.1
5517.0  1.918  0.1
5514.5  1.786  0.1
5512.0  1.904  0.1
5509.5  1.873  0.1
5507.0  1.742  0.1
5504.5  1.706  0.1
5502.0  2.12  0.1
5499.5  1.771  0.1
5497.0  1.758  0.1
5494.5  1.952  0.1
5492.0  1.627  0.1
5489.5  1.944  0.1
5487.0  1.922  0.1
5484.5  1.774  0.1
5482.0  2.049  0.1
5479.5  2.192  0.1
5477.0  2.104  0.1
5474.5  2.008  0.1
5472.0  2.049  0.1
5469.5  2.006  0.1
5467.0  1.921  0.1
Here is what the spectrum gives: 5669.5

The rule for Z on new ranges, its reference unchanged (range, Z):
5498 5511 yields 5502.0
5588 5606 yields 5597.0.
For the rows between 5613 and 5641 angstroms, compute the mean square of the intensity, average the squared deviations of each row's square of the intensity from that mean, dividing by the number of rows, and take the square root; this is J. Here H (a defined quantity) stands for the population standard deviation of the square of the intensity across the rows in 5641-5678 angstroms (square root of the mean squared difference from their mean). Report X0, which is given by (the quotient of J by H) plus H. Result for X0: 1.48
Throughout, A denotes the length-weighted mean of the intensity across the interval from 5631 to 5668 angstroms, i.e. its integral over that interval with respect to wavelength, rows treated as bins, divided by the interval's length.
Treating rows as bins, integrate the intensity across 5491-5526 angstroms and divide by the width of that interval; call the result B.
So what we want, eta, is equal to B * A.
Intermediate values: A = 1.68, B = 1.86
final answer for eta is 3.11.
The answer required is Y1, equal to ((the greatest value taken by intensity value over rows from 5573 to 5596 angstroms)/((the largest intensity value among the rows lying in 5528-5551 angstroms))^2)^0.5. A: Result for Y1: 0.652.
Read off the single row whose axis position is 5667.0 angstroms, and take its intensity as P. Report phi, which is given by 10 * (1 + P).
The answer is 26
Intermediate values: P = 1.588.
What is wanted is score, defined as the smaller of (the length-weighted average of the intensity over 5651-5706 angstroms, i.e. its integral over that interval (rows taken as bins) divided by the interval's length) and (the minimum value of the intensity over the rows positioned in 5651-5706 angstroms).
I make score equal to 1.5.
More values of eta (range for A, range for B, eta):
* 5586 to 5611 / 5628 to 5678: 2.62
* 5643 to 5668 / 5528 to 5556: 2.96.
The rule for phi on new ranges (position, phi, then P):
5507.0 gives 27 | 1.742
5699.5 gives 29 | 1.864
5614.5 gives 25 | 1.549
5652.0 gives 27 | 1.715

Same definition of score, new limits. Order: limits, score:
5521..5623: 1.2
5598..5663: 1.4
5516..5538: 1.7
